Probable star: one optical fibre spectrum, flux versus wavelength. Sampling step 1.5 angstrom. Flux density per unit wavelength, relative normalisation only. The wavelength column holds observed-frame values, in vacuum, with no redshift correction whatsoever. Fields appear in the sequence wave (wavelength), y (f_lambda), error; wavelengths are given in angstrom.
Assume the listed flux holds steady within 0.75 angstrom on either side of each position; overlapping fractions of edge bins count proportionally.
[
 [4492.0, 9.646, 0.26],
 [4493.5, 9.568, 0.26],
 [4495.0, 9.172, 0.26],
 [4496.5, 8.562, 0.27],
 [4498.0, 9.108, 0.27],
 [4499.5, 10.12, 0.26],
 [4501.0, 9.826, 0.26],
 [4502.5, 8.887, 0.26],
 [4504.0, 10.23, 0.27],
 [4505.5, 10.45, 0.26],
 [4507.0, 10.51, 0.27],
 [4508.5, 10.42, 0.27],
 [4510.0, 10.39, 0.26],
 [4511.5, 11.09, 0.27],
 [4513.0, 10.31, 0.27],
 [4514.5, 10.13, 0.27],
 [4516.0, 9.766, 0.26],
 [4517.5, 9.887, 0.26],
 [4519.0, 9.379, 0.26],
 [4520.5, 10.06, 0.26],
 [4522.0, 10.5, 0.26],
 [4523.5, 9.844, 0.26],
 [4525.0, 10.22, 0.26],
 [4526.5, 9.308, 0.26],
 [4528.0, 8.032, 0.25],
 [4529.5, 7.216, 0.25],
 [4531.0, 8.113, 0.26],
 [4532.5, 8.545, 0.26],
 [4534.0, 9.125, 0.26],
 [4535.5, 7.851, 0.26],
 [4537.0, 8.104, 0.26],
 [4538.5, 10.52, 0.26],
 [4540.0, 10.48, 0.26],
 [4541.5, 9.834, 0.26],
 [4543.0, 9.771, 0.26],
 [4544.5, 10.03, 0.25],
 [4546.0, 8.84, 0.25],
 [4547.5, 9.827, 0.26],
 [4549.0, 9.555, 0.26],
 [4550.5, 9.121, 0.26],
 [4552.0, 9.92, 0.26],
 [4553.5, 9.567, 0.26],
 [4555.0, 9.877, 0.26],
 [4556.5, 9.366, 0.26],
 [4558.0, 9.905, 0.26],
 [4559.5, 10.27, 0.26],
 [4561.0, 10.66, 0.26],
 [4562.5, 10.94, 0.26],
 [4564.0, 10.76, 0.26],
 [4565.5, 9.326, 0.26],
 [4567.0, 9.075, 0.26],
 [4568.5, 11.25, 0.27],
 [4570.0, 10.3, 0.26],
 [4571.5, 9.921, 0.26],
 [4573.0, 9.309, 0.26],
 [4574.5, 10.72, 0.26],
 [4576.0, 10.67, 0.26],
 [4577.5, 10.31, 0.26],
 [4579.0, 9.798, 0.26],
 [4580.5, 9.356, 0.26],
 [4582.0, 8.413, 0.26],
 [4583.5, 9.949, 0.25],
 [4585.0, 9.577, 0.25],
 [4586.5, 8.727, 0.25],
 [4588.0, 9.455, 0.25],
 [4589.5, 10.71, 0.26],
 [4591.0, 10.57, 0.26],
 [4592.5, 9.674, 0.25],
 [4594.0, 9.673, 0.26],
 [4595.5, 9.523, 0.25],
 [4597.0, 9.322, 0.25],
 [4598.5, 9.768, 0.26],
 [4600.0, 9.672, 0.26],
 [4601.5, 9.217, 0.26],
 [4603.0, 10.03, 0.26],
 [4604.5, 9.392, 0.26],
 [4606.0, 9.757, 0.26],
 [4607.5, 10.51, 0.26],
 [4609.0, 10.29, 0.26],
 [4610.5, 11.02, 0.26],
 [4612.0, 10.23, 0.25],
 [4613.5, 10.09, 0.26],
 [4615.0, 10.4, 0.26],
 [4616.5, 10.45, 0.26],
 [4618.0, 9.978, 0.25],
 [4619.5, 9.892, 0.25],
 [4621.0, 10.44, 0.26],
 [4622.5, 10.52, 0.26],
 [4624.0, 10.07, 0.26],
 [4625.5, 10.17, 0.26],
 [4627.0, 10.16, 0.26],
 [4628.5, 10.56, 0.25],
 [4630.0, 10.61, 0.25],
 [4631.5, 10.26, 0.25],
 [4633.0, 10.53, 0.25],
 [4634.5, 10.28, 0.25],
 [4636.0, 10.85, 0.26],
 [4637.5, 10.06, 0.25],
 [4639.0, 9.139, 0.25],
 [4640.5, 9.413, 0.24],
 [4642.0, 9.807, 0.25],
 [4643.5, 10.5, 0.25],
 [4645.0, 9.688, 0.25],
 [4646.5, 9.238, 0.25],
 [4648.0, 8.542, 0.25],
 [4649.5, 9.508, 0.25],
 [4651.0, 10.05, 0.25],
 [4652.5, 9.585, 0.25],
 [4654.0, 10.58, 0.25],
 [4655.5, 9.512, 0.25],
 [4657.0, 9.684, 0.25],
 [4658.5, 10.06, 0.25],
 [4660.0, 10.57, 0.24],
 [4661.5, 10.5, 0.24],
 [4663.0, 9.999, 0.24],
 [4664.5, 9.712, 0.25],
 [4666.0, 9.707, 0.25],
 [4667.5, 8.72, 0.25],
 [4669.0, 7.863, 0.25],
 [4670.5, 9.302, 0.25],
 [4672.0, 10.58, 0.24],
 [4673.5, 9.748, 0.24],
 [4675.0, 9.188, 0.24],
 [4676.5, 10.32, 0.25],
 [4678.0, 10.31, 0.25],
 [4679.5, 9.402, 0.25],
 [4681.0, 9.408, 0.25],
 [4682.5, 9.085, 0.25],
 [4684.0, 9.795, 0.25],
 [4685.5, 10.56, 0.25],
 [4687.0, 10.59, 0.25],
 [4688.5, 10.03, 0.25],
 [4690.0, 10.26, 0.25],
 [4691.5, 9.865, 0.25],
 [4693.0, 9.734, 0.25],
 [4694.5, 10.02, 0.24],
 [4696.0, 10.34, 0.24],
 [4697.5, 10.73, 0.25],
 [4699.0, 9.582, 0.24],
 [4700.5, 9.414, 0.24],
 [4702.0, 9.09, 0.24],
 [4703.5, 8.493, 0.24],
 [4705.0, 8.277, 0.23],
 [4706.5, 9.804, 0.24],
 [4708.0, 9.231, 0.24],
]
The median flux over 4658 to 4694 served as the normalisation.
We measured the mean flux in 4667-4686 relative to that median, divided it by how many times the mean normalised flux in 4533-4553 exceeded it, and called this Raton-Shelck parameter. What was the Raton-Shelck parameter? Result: 0.983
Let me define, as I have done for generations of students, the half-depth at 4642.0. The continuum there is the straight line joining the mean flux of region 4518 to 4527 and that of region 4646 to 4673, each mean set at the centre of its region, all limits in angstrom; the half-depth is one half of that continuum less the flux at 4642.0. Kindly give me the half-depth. -0.06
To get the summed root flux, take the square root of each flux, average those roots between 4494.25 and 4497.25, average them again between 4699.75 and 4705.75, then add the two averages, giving 5.95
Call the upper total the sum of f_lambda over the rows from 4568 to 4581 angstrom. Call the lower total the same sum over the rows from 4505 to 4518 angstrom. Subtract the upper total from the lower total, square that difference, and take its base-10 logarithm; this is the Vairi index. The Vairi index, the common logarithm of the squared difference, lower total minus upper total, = 0.24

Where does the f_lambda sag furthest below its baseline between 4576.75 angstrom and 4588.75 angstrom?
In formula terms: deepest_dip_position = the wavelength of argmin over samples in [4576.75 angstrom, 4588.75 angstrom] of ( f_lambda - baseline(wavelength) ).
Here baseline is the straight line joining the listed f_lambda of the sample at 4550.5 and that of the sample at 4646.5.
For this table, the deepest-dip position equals 4582.0 angstrom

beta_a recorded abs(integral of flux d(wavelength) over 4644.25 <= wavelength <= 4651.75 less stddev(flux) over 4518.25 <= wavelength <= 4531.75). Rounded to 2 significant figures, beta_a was 69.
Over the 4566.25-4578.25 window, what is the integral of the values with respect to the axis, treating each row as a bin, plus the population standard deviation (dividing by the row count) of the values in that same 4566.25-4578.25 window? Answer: 123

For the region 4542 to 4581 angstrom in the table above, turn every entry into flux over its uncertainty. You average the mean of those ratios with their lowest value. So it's 36.6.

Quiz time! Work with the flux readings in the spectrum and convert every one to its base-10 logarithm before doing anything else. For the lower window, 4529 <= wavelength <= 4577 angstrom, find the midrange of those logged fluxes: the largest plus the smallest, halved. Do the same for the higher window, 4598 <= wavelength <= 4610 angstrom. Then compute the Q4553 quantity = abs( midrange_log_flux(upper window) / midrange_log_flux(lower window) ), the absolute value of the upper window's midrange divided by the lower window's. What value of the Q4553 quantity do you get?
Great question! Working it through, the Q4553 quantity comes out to 1.04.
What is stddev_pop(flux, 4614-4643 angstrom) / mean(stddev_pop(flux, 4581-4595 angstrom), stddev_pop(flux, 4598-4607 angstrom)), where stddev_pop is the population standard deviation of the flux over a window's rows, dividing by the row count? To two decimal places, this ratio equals 0.84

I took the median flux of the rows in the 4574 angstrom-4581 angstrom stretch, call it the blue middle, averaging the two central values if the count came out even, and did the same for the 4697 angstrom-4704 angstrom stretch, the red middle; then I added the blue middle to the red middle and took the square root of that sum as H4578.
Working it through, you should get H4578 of 4.44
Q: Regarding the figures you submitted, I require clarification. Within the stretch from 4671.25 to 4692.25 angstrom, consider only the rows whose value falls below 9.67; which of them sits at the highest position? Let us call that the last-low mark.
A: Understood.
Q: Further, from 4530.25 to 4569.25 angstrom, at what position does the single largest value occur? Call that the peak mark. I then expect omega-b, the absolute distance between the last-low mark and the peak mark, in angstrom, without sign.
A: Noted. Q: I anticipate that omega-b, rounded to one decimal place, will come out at 114.0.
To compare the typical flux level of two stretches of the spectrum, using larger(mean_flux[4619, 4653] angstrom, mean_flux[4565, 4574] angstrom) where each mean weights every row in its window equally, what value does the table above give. 10.0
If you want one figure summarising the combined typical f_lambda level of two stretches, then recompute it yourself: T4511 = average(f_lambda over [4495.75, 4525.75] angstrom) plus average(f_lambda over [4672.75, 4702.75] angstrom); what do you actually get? 19.9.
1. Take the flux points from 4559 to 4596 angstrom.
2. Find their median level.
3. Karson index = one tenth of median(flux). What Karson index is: 0.99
